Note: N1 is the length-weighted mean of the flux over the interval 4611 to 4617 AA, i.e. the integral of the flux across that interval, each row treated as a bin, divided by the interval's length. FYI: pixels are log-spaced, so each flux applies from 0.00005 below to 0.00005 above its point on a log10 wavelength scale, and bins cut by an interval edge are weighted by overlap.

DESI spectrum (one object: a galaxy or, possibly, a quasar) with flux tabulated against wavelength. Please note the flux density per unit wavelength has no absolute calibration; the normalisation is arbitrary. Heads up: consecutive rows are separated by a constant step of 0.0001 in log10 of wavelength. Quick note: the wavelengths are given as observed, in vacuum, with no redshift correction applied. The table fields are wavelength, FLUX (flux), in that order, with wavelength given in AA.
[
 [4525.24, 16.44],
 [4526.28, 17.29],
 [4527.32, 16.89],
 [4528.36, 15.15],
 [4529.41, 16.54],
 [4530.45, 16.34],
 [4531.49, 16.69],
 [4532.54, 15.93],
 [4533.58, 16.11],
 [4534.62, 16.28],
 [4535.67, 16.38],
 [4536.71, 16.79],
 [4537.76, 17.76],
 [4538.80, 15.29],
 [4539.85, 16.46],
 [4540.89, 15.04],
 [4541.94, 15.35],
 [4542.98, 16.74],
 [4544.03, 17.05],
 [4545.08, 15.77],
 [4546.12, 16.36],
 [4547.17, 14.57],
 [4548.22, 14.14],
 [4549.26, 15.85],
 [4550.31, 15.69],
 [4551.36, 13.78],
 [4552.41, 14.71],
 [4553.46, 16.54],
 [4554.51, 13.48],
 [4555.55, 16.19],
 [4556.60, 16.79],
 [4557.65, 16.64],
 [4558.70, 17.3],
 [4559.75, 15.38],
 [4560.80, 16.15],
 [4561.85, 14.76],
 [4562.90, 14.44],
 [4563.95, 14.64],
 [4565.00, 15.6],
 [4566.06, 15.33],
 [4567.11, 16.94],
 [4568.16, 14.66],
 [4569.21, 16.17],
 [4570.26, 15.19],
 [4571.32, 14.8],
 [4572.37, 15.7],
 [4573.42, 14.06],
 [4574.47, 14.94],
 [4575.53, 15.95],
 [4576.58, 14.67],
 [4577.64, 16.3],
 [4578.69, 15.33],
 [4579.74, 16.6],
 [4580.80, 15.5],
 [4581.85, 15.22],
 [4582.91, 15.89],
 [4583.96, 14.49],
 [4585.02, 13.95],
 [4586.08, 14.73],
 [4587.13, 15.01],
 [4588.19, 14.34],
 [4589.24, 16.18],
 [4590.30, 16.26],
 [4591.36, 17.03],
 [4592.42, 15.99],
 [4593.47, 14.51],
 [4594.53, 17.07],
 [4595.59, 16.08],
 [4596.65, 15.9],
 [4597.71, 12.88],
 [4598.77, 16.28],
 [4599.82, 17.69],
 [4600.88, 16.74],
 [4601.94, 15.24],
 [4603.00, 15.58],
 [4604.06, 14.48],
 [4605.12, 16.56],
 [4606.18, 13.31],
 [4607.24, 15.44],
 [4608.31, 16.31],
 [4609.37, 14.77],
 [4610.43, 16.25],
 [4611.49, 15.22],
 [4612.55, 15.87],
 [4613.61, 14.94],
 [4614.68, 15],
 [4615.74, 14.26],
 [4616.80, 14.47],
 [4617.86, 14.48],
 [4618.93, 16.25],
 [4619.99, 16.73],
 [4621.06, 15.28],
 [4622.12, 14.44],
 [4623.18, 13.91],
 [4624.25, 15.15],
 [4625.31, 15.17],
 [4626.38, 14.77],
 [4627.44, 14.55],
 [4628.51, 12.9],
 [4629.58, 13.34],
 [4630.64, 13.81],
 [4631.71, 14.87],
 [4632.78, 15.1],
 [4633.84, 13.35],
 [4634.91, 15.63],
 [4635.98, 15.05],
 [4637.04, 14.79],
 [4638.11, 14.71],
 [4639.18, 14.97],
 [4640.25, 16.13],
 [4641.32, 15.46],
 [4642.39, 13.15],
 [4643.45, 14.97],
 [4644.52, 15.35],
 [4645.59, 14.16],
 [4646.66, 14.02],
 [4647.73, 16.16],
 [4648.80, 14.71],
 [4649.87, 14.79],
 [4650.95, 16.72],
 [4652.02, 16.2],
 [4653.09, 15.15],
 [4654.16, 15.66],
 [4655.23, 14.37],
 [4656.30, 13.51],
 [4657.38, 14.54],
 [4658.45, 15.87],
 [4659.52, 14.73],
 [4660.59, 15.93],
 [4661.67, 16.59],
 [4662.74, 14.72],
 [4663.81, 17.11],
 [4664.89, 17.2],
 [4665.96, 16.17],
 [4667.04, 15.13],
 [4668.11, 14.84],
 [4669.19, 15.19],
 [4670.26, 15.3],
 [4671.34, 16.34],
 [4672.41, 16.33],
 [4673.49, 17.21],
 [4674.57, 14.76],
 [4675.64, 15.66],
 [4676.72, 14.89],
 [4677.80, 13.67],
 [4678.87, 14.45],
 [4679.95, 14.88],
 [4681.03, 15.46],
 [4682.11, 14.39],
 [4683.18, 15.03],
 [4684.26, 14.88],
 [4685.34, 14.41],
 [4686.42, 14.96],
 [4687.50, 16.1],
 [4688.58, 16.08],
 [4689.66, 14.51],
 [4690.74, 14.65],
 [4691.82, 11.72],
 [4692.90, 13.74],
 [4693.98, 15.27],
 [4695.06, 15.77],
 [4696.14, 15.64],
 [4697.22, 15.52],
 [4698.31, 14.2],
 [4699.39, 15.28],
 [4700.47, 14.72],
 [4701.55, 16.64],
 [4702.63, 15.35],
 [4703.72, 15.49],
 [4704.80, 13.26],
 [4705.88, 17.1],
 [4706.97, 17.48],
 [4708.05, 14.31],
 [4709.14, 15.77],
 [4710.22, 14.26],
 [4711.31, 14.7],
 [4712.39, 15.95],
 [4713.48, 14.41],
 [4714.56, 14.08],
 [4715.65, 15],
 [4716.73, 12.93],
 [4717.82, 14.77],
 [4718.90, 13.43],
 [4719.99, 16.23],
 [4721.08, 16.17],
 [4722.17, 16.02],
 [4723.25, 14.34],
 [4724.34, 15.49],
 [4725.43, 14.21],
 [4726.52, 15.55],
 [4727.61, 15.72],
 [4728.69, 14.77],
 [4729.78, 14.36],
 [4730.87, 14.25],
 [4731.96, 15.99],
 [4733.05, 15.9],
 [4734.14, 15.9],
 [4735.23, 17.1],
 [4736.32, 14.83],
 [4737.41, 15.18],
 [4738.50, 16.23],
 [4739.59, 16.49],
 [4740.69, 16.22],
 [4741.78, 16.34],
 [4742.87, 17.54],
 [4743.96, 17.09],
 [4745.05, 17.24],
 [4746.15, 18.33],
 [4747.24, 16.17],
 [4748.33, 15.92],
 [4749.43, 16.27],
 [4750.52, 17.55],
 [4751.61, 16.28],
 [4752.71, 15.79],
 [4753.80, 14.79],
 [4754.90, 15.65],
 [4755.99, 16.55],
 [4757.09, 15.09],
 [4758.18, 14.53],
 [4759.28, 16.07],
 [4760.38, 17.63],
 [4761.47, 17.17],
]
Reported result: 15.0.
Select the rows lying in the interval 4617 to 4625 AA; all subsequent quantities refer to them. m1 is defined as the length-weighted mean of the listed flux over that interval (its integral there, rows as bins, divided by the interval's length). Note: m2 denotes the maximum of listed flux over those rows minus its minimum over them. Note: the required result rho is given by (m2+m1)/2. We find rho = 9.0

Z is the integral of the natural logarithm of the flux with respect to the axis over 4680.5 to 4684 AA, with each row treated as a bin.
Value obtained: 9.5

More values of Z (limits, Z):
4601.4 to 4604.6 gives 8.7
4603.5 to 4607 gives 9.4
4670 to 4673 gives 8.3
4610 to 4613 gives 8.3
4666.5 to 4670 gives 9.5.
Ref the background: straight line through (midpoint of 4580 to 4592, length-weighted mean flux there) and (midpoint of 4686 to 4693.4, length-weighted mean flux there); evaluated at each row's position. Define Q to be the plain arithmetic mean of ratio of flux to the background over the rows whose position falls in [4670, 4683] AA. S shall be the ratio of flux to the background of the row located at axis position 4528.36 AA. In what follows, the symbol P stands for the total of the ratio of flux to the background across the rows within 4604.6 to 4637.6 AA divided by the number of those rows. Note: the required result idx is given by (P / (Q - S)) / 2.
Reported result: 6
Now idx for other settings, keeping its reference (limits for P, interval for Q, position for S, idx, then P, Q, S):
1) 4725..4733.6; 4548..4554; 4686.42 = -9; 1.06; 0.97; 1.03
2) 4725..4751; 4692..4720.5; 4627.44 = 7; 1.13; 1.05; 0.97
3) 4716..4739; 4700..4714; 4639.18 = 8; 1.07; 1.07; 1.00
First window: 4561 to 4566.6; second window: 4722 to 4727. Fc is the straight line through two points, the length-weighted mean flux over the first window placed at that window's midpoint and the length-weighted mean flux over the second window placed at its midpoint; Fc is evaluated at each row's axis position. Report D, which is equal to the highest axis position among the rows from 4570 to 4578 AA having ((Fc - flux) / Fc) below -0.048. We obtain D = 4577.64 AA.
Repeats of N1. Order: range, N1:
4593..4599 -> 15.4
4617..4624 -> 15.1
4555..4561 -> 16.4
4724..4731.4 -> 14.9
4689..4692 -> 14.0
